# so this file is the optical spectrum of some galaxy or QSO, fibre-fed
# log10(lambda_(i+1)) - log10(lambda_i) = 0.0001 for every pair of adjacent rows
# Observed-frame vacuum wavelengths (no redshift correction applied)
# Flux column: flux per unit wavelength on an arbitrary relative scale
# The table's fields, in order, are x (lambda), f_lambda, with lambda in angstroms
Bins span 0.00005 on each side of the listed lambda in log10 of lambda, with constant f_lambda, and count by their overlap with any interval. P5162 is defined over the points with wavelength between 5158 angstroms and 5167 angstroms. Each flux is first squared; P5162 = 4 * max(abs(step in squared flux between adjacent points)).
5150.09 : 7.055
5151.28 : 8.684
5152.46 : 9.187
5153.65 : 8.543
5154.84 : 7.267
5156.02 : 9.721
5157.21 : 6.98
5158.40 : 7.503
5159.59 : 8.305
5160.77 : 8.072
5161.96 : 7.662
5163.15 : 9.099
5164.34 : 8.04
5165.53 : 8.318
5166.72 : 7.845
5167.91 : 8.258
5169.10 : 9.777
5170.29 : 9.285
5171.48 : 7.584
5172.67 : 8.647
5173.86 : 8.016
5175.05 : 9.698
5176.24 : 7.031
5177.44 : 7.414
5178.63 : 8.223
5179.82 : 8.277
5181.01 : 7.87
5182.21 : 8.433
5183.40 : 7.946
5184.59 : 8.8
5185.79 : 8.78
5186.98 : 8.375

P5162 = 96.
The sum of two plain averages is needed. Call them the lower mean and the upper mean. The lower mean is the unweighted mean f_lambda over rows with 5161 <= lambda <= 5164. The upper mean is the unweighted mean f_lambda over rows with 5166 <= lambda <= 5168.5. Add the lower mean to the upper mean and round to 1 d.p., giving 16.4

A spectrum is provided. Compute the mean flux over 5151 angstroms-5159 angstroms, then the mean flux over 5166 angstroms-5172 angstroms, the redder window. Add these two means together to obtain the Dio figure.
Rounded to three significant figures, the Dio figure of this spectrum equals 16.8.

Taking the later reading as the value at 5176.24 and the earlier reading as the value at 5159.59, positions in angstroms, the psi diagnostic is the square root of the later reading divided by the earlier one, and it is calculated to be 0.92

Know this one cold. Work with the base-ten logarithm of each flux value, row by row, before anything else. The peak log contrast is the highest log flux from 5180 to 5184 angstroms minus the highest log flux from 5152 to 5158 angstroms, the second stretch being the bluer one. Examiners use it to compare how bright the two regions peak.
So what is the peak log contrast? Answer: -0.06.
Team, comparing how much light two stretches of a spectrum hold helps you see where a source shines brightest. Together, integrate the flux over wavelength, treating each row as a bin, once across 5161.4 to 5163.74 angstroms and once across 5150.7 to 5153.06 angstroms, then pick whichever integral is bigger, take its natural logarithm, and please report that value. 3.05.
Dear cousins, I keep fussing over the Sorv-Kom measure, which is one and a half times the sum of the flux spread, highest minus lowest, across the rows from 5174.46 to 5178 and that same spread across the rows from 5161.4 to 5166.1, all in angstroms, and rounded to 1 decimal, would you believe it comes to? 6.2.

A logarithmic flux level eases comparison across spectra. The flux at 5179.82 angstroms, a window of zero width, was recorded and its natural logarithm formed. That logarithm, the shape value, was 2.11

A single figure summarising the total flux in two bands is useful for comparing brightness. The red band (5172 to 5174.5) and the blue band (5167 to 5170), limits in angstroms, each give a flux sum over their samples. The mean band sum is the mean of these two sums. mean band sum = 17.3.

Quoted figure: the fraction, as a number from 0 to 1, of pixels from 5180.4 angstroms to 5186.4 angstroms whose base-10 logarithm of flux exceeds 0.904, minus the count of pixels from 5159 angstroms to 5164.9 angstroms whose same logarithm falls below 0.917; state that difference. -2.40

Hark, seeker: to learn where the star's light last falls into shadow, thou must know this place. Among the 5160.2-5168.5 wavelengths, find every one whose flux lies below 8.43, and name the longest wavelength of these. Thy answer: 5167.91 angstroms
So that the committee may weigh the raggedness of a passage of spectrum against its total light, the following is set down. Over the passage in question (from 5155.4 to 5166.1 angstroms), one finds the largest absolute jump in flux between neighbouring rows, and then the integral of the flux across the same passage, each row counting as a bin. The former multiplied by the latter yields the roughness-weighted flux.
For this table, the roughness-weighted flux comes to 240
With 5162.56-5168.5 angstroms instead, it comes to 52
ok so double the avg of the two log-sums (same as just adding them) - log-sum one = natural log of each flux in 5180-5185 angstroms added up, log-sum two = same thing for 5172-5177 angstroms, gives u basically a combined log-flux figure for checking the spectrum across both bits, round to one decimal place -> 16.9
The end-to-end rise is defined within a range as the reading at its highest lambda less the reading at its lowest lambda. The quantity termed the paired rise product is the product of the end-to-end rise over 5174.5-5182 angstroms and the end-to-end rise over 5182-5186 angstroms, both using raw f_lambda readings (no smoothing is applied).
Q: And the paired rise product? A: -0.6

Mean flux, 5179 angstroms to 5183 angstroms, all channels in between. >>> 8.19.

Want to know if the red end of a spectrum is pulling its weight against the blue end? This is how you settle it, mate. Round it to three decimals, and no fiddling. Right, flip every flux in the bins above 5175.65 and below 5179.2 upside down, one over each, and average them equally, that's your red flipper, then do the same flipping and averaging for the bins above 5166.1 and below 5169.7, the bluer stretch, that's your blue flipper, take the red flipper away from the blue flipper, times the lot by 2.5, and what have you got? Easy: -0.040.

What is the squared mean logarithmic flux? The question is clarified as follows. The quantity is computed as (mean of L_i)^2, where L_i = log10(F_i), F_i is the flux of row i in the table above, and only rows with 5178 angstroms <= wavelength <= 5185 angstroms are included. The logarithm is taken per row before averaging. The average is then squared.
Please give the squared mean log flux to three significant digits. 0.840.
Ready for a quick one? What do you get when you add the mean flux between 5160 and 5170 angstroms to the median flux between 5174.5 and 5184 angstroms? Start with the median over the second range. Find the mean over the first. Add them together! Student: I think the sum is 16.5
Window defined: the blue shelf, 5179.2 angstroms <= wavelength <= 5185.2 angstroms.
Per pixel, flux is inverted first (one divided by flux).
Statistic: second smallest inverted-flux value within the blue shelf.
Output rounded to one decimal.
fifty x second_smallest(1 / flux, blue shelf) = 5.9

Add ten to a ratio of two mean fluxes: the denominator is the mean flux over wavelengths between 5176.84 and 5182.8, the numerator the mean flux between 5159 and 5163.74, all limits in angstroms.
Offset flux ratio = 11.0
